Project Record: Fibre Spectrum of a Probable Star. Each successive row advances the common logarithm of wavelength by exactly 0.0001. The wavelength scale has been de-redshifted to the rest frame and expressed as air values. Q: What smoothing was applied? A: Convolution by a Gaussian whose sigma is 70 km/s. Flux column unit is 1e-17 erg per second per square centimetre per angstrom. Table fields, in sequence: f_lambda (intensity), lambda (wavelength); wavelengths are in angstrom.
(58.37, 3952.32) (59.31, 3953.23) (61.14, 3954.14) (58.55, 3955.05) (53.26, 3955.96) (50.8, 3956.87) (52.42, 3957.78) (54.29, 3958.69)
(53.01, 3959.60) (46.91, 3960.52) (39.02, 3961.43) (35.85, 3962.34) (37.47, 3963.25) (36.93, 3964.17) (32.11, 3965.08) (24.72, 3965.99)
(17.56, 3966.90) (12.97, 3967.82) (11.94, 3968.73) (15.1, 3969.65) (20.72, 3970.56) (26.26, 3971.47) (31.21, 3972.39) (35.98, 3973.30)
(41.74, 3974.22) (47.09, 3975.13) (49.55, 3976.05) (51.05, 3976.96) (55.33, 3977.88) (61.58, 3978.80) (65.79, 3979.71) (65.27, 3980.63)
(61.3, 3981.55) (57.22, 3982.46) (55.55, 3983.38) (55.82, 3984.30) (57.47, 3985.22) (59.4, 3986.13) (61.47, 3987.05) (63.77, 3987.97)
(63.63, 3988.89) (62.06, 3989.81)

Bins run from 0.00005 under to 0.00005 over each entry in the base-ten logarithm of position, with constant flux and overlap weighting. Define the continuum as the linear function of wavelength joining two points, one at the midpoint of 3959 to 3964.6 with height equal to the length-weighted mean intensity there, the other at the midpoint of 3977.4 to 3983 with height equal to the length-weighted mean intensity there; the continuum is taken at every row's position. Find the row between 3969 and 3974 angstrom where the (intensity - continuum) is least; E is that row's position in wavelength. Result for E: 3969.65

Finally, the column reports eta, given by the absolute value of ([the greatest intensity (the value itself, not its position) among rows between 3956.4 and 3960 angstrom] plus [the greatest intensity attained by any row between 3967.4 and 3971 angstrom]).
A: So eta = 75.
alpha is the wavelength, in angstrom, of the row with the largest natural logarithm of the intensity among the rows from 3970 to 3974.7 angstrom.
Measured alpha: 3974.22 angstrom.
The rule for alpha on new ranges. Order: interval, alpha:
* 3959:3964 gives 3959.60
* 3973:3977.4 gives 3976.96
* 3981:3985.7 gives 3981.55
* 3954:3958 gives 3954.14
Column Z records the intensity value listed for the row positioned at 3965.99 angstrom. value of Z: 24.72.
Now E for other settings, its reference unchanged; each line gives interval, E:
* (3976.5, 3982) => 3976.96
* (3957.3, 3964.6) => 3964.17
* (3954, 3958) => 3956.87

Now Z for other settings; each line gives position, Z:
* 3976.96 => 51.05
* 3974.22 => 41.74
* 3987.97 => 63.77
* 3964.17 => 36.93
